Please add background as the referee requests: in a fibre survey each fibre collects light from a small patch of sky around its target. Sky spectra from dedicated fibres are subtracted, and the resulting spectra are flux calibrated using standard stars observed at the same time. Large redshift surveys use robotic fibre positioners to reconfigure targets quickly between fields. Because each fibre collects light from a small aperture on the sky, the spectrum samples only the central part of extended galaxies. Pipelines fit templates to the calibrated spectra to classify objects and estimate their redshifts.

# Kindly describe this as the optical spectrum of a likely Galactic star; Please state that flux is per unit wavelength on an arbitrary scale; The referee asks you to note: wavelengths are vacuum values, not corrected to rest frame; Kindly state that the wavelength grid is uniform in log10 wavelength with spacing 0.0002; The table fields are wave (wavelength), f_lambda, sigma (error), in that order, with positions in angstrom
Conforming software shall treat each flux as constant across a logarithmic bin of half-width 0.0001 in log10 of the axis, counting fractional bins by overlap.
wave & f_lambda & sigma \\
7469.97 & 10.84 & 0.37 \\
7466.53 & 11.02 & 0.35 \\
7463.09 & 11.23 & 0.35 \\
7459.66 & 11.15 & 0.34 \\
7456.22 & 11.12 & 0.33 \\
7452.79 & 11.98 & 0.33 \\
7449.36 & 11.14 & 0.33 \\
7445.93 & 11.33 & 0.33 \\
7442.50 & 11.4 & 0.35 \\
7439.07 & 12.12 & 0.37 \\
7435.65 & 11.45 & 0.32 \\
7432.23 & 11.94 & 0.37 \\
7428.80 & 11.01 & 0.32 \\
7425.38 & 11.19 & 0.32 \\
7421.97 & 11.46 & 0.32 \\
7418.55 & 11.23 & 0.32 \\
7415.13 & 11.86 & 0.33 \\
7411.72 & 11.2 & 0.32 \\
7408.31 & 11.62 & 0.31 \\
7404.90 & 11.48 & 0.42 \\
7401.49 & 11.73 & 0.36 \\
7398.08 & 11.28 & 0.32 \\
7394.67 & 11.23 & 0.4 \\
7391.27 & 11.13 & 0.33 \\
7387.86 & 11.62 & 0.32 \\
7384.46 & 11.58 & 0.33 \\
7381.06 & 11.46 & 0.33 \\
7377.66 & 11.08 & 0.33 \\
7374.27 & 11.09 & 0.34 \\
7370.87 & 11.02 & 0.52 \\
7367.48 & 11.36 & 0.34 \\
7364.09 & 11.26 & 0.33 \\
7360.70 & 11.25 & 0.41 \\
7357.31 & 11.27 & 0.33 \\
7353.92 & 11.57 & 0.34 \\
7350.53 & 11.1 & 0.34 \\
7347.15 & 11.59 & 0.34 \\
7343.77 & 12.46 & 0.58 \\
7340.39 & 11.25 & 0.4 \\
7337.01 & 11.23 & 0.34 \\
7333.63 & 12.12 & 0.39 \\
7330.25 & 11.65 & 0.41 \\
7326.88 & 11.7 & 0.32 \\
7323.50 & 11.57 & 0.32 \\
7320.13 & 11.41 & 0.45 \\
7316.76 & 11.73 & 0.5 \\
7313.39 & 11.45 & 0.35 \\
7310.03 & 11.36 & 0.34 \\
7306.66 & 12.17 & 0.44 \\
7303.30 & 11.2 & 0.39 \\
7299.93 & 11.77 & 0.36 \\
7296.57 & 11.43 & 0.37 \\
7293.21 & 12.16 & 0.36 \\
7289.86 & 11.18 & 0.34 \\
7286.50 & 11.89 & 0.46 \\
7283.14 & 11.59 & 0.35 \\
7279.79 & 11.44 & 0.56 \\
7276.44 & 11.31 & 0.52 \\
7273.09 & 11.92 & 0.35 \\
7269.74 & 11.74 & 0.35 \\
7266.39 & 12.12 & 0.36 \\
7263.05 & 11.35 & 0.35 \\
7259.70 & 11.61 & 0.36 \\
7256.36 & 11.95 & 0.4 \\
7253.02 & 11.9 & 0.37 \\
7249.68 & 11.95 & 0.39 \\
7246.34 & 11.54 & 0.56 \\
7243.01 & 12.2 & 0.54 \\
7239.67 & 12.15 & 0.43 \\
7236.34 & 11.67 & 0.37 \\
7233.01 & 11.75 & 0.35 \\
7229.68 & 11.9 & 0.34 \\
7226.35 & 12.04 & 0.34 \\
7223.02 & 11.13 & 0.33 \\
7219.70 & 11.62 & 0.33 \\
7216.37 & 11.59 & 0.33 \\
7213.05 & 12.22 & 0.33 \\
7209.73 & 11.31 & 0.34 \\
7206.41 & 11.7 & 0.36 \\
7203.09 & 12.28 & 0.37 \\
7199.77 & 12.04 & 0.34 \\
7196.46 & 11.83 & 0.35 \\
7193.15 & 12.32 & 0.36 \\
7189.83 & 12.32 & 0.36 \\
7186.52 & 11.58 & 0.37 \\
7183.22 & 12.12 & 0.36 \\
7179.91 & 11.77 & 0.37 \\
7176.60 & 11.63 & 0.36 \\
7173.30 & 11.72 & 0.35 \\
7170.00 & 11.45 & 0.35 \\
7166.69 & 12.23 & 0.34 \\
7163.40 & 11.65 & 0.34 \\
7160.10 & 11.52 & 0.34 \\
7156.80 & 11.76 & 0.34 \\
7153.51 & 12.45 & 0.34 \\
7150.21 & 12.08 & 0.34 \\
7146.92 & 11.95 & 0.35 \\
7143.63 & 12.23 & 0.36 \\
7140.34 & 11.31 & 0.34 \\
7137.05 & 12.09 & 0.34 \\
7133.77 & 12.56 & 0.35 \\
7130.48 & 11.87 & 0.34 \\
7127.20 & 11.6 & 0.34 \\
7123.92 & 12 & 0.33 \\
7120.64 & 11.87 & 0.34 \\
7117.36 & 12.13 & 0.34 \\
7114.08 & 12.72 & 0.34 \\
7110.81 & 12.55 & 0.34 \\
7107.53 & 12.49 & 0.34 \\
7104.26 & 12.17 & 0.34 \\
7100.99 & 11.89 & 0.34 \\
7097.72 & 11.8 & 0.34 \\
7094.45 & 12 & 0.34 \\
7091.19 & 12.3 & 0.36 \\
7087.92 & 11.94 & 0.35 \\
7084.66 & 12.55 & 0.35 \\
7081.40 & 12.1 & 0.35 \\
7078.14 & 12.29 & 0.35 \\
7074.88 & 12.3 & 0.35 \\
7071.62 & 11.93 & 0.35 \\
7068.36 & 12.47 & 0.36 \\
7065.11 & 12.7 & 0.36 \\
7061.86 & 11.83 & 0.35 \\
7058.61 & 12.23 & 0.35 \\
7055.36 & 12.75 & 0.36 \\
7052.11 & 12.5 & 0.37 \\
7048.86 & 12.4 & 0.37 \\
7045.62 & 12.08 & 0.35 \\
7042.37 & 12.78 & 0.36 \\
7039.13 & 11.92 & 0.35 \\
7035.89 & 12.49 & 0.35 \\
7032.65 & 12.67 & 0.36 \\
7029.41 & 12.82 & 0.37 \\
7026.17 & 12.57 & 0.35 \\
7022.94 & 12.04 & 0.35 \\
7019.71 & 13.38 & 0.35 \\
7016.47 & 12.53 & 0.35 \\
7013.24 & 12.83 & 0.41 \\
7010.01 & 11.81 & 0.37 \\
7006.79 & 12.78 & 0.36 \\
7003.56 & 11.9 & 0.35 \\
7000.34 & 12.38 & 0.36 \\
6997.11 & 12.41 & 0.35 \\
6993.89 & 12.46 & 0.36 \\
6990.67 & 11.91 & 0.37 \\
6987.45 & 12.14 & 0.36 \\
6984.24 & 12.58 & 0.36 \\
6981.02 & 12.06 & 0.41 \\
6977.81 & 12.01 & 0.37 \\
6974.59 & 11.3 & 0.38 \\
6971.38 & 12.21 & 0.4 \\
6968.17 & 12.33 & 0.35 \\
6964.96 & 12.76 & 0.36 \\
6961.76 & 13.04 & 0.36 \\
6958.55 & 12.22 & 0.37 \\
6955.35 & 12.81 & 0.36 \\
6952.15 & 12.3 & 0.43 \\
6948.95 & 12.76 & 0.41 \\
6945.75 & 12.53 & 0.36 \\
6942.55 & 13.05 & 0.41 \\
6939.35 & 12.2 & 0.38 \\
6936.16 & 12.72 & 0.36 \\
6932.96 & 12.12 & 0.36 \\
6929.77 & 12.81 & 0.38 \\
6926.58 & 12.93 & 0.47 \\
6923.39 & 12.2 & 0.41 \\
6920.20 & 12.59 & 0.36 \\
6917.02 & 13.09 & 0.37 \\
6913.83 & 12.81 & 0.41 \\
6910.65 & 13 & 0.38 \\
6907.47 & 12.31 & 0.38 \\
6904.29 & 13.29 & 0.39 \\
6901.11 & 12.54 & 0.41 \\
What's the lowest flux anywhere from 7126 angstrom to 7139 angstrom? 11.6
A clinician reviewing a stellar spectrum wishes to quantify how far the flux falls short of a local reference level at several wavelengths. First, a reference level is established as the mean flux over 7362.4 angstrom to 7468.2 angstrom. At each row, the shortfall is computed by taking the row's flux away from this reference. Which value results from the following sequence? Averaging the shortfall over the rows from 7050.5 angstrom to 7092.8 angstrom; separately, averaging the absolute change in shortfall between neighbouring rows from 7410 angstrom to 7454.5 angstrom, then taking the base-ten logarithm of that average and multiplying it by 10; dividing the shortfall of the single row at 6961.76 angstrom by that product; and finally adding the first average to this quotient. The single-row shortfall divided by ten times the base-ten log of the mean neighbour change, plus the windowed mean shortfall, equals -0.38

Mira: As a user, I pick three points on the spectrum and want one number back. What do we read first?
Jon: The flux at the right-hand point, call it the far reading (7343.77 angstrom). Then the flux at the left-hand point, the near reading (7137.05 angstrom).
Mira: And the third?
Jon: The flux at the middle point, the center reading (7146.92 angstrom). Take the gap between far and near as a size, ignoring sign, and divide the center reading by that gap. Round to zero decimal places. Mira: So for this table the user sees 32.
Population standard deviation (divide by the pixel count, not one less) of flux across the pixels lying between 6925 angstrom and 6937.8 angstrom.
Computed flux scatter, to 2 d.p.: 0.31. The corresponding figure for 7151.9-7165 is 0.36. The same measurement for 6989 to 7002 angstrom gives 0.22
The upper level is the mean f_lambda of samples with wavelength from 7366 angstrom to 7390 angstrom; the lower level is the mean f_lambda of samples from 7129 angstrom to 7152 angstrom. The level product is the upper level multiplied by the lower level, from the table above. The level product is 136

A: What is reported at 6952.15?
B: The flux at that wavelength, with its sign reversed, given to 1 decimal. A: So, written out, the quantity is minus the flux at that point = -12.3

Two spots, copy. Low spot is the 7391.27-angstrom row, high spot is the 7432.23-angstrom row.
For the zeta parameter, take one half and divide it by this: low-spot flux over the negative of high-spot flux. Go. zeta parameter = -0.536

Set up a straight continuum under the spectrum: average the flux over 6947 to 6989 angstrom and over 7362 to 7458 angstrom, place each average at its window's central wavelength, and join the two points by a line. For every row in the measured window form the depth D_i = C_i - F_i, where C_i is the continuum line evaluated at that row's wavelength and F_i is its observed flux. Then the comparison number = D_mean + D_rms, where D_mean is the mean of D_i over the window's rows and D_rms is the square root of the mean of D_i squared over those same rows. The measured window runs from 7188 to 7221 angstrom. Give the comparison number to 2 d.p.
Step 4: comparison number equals 0.26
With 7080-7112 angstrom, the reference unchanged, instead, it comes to 0.19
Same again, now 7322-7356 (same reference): 0.33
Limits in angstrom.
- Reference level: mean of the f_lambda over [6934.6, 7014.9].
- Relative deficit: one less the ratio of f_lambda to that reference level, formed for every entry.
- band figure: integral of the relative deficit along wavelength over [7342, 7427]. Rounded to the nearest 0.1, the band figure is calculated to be 6.7 angstrom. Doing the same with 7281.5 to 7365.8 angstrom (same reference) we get 5.5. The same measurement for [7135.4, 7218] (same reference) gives 3.3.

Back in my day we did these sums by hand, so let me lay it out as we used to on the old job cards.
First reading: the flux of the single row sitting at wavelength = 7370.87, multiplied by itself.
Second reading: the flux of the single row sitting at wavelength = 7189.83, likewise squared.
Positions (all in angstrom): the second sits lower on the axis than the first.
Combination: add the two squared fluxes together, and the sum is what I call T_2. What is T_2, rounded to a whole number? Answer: 273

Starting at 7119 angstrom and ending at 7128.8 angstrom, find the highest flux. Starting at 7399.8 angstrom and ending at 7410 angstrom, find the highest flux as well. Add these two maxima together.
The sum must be 23.7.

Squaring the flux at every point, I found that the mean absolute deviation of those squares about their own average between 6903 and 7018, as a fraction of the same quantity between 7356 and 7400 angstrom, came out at 2.8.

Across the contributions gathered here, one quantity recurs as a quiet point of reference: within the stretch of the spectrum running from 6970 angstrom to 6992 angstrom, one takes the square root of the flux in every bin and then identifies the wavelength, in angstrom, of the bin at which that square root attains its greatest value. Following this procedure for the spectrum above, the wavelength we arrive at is 6984.24 angstrom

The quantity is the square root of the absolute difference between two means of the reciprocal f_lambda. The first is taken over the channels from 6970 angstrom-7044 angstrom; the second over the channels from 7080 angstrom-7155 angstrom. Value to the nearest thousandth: 0.039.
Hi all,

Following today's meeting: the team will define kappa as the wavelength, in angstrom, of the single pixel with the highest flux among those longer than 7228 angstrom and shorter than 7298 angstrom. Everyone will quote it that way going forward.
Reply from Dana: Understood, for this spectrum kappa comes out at 7243.01 angstrom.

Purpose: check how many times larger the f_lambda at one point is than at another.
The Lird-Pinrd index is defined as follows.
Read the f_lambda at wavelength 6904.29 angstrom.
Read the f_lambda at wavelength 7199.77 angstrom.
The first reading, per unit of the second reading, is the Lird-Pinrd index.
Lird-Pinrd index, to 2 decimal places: 1.10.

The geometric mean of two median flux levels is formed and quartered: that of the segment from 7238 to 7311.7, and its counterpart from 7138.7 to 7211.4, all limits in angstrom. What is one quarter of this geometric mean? 2.94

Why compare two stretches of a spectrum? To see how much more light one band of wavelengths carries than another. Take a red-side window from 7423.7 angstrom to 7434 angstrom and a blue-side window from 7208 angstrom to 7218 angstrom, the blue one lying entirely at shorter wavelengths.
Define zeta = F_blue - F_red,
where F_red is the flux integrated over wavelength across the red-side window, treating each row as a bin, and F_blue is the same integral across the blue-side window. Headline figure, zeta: -0.1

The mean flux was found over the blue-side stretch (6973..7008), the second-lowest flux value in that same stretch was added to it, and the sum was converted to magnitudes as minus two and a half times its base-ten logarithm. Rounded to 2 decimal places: -3.45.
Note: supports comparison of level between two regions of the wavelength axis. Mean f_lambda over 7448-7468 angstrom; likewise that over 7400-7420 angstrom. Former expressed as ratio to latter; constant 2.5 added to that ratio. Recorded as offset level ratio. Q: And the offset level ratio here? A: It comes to 3.48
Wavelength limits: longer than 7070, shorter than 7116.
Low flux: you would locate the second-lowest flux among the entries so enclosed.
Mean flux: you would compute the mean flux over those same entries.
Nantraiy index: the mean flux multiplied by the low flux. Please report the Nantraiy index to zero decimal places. 145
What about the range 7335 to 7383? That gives 126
